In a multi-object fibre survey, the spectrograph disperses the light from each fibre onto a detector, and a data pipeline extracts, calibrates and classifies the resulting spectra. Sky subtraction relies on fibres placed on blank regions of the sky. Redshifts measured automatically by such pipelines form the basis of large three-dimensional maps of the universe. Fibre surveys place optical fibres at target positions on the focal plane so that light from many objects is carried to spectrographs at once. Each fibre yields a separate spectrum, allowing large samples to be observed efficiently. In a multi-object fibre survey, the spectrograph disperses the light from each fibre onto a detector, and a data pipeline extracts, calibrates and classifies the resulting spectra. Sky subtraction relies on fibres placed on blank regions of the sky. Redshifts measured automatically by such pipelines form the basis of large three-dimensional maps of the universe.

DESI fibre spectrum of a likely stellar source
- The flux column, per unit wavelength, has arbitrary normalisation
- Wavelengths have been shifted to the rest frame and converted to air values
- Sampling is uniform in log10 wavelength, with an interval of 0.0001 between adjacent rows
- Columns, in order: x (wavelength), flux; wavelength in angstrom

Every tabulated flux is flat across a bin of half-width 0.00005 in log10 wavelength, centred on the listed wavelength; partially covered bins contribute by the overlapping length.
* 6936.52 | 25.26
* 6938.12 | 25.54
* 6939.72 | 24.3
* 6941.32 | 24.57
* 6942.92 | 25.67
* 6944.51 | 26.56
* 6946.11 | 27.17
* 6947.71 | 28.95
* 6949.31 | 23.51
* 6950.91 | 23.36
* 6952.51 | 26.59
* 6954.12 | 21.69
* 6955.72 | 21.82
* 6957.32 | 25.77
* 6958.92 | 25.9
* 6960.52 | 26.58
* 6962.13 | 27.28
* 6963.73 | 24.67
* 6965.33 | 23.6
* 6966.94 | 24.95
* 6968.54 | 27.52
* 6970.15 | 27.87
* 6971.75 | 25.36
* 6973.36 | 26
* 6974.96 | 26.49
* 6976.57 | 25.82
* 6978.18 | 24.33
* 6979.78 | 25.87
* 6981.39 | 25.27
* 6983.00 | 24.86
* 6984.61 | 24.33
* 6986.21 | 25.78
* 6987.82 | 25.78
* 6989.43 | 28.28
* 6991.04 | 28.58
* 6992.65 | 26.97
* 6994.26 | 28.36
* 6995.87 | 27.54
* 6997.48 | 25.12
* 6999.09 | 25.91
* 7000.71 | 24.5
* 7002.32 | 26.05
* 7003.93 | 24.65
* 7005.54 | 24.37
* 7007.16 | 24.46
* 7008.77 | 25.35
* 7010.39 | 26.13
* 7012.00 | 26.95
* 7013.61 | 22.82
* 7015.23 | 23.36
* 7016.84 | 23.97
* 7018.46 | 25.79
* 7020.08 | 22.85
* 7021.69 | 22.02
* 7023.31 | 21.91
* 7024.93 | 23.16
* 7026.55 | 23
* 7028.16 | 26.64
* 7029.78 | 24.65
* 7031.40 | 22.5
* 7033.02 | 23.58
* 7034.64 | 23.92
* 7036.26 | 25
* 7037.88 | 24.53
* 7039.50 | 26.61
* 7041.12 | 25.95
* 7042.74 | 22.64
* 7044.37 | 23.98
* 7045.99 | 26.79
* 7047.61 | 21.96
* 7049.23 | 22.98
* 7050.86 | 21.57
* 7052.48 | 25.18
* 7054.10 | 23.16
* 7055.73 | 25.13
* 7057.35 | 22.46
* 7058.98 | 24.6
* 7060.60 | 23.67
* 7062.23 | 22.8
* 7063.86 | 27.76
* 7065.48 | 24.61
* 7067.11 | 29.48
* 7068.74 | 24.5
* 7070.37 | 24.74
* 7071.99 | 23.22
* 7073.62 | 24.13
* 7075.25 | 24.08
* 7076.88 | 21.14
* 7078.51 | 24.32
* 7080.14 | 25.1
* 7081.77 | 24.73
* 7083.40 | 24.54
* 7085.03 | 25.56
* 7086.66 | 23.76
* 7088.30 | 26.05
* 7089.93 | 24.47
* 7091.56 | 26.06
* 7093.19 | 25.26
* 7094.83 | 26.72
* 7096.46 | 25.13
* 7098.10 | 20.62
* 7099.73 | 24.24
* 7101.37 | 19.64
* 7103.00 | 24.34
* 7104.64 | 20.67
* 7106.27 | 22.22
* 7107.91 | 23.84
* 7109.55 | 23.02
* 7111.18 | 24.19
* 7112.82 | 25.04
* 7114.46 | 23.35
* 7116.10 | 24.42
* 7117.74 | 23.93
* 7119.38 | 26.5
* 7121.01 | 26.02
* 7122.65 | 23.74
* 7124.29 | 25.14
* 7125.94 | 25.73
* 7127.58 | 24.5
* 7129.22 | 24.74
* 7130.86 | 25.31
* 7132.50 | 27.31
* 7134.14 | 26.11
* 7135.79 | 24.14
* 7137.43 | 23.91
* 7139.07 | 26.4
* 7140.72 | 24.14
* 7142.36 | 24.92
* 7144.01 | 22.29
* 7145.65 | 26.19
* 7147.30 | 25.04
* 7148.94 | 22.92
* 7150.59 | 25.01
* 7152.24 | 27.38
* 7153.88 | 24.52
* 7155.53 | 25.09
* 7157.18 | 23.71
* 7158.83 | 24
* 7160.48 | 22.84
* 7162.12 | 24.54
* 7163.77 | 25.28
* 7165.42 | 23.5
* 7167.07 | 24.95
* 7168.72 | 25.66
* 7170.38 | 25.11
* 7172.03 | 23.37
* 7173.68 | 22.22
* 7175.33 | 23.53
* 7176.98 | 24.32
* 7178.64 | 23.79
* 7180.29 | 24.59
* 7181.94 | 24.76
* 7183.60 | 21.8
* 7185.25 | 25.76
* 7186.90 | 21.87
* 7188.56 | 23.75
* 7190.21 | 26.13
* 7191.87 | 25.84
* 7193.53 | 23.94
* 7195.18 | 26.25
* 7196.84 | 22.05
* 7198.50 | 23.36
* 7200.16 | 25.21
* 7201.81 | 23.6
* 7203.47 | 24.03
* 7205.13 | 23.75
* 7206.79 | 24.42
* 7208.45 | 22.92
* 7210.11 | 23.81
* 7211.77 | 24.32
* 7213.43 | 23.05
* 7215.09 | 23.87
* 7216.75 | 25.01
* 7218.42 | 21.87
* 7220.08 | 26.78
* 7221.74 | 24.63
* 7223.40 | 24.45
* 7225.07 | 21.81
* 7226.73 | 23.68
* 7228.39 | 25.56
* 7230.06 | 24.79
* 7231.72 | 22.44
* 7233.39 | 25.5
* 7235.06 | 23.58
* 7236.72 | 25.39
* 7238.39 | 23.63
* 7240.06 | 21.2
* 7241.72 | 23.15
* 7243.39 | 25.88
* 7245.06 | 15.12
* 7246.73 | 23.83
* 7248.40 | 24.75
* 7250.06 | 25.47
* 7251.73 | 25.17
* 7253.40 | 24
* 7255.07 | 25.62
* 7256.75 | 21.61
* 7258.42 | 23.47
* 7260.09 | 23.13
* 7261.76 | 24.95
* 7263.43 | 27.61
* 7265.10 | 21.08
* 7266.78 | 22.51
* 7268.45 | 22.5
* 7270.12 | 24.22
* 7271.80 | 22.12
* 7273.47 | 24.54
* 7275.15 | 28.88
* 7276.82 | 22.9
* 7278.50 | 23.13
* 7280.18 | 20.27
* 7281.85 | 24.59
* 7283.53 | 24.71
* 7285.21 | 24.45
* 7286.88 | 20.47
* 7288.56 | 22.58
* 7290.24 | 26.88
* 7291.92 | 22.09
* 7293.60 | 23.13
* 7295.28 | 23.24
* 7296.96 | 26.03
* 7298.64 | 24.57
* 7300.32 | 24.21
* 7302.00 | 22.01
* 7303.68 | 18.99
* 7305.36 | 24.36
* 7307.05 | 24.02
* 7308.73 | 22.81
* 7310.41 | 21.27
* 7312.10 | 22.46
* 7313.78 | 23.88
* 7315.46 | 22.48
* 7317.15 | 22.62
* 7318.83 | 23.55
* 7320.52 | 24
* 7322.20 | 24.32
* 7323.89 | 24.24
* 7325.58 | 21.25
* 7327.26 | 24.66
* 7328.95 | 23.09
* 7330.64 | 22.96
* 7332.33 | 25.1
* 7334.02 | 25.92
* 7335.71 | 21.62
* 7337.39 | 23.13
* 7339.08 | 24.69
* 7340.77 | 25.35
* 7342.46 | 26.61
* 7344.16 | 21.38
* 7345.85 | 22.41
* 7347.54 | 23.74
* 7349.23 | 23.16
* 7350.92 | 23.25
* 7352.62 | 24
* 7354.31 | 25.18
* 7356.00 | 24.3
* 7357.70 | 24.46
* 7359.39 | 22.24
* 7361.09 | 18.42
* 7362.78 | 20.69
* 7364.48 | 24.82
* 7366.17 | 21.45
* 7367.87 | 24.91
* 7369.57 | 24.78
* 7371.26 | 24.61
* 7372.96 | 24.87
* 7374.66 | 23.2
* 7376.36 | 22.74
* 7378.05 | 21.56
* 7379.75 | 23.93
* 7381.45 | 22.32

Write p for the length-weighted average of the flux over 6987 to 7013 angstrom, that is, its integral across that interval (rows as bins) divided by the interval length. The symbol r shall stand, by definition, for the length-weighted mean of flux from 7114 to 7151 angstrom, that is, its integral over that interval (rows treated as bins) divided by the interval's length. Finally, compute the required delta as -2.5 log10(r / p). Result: 0.05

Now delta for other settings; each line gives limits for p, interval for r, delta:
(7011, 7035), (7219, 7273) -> 0.00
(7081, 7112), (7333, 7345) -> -0.01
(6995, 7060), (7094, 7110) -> 0.06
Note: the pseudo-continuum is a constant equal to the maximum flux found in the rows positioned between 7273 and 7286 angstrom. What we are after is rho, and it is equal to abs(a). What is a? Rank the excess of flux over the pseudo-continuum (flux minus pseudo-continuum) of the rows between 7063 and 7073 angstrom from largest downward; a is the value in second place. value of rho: 1.1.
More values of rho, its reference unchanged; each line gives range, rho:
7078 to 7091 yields 3.3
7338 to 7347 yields 3.5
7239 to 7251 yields 3.4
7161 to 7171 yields 3.6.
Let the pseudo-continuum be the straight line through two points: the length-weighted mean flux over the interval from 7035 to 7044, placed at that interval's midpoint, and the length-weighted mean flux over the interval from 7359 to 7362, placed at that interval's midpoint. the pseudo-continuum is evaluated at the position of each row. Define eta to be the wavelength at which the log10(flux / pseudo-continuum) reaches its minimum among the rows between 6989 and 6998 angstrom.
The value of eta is 6997.48 angstrom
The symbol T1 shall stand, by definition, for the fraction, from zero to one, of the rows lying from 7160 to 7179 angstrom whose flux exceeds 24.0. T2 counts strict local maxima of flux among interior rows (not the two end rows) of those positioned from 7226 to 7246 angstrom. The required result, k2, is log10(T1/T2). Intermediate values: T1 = 0.50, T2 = 4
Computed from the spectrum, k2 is -0.90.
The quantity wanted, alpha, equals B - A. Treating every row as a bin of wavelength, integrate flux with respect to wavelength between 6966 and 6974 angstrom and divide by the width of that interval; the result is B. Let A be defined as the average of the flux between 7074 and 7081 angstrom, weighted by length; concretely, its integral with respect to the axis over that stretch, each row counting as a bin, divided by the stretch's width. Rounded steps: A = 23.7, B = 26.3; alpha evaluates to 2.6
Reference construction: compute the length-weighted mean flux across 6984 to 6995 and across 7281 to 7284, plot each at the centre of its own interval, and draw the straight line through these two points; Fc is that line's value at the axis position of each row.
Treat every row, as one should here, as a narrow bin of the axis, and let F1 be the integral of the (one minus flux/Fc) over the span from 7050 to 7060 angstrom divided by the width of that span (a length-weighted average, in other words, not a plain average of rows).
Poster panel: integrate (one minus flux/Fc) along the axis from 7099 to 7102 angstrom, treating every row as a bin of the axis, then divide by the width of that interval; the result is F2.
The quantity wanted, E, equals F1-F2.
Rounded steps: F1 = 0.10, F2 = 0.155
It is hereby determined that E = -0.05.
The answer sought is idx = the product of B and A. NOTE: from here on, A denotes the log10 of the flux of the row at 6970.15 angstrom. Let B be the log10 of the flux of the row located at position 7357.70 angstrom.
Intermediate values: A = 1.45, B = 1.39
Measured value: 2.007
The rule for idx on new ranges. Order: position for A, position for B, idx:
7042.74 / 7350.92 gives 1.851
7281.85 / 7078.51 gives 1.928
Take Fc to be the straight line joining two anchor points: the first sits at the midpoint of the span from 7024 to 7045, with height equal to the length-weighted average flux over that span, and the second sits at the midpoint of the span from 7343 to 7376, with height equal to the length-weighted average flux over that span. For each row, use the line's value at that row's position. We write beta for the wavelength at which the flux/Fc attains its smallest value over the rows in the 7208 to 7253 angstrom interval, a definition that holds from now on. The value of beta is 7245.06 angstrom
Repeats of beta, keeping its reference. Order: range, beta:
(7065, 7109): 7101.37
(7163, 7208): 7183.60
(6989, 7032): 7023.31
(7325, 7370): 7361.09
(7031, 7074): 7050.86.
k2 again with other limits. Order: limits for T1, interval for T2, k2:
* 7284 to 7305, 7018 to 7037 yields -0.68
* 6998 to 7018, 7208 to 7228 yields -0.60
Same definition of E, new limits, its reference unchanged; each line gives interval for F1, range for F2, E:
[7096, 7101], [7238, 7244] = 0.06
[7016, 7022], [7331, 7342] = 0.11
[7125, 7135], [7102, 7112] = -0.11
